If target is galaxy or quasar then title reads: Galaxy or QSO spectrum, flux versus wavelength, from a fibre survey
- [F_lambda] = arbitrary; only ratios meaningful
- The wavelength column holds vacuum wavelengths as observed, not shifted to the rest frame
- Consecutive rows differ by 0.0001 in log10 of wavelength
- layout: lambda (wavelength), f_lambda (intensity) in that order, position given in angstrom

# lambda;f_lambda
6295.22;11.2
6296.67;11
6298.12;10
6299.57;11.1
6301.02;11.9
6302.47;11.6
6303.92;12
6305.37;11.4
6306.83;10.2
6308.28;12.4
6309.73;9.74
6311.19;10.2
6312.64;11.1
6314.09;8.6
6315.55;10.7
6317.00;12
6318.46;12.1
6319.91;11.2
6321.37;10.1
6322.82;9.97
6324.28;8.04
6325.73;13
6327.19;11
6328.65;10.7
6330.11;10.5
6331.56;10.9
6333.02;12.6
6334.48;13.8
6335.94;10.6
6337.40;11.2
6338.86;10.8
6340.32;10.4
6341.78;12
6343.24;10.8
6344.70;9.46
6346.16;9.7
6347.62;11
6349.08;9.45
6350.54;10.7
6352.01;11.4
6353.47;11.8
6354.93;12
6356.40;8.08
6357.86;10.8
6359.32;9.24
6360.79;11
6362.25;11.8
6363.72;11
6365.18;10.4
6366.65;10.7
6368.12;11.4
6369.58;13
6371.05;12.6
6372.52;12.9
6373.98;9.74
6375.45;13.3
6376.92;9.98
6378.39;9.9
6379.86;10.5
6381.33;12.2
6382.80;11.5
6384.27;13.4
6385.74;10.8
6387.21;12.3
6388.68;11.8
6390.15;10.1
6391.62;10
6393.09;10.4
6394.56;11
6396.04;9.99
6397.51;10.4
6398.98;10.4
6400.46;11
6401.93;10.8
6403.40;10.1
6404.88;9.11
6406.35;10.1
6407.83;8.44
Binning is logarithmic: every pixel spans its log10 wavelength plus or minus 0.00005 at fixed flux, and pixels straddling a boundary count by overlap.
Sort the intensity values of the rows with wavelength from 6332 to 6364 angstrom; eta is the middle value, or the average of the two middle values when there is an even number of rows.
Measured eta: 10.9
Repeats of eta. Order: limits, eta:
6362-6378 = 11.4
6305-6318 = 10.7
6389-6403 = 10.4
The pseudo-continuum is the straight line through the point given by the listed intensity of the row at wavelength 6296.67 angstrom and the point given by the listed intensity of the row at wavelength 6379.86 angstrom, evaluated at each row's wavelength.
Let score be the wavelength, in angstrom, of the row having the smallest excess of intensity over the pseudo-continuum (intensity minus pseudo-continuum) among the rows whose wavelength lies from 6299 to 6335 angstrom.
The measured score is 6324.28 angstrom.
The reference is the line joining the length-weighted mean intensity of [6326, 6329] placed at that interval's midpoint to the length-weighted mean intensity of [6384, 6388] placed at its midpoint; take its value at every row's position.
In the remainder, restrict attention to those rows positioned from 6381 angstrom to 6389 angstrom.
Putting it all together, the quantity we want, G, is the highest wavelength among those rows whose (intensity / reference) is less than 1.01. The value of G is 6388.68 angstrom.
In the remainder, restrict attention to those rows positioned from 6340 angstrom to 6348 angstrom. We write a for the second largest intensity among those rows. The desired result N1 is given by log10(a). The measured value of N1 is 1.041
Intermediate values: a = 11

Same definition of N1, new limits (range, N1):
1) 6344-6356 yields 1.072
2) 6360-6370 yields 1.072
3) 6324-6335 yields 1.114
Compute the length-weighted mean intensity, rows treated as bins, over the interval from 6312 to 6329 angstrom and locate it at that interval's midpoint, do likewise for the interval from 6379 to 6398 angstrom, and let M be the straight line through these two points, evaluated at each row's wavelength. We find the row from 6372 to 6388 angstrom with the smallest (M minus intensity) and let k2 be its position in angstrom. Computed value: 6384.27 angstrom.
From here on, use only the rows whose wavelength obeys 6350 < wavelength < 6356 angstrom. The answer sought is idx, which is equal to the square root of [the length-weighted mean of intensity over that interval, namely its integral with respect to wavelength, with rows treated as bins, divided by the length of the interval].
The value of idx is 3.36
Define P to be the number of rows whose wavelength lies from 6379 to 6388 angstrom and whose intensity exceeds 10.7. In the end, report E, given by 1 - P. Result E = -4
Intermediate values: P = 5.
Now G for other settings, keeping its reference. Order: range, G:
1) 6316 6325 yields 6324.28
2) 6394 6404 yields 6403.40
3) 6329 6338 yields 6337.40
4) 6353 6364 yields 6363.72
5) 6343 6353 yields 6352.01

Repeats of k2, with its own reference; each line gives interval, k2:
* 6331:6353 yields 6334.48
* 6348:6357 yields 6354.93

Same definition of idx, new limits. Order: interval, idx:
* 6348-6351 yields 3.18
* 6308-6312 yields 3.26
